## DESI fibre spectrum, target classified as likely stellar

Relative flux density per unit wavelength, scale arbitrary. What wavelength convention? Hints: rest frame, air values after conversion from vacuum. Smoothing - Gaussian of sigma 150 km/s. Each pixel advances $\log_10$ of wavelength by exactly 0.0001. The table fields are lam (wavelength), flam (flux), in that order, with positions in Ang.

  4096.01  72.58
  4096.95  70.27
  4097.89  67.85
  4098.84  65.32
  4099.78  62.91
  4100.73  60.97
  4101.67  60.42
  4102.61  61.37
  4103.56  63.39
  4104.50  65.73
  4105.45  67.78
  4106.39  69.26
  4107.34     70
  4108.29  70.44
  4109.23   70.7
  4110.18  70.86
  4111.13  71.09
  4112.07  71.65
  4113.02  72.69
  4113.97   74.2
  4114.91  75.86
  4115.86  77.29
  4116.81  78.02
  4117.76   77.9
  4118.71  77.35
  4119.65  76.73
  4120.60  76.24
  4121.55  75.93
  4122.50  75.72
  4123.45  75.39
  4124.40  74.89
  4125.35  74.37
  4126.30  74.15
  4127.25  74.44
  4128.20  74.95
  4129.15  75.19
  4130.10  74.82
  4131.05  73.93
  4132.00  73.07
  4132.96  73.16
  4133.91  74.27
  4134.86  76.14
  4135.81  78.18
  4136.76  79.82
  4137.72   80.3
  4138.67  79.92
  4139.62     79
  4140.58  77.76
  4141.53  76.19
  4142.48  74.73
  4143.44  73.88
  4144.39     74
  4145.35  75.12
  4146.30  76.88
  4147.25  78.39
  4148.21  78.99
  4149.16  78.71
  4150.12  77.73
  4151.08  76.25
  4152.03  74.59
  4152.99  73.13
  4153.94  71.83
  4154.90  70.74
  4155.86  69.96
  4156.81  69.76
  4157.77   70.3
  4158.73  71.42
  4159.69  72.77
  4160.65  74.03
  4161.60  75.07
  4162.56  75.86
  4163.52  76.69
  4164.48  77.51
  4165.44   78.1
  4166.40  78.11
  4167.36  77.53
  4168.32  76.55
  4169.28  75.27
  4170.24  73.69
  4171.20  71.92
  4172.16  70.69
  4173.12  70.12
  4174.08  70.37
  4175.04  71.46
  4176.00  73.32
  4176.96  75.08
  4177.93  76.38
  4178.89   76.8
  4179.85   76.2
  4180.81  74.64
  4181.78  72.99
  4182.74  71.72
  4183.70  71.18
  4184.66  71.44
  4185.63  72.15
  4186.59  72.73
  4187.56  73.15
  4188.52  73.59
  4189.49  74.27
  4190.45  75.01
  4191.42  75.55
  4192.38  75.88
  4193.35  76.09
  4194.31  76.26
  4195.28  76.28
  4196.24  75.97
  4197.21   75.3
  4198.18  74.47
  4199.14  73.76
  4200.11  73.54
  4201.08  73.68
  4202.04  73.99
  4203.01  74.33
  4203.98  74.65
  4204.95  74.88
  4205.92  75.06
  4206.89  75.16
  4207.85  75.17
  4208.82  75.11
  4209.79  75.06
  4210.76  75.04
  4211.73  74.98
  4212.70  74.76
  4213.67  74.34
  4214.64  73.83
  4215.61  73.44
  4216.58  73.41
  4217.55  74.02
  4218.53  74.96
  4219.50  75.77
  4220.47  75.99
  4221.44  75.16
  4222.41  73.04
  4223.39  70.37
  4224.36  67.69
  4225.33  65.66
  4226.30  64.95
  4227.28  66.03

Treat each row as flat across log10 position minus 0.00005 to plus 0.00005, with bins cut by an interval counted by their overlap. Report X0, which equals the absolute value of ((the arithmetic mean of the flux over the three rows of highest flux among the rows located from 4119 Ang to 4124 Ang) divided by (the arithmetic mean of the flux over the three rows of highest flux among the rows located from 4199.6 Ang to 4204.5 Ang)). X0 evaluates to 1.03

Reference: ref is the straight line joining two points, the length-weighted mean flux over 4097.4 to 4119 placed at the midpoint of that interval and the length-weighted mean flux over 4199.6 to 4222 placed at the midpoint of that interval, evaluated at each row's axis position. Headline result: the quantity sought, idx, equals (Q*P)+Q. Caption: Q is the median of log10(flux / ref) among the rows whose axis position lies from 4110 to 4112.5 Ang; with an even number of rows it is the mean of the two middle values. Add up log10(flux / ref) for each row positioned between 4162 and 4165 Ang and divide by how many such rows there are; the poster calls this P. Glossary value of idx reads 0.008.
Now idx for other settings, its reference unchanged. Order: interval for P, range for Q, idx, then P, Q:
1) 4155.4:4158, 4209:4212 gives 0.002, -0.012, 0.002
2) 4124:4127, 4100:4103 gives -0.057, 0.024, -0.055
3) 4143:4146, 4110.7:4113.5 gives 0.011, 0.018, 0.011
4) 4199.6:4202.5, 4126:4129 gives 0.023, -0.002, 0.023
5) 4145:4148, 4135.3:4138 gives 0.052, 0.031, 0.051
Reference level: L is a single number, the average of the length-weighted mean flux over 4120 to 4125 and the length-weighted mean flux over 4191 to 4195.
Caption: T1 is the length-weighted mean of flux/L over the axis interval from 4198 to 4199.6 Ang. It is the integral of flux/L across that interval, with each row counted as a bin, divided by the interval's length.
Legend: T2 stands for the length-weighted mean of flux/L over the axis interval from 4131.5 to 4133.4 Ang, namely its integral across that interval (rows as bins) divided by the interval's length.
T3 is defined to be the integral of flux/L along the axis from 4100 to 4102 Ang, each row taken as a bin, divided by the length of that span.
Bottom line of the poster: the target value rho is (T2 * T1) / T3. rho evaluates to 1.17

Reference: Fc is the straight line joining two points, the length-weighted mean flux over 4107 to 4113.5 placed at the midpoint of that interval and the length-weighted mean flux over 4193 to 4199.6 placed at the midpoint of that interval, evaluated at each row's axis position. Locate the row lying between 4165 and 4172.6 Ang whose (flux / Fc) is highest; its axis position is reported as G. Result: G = 4165.44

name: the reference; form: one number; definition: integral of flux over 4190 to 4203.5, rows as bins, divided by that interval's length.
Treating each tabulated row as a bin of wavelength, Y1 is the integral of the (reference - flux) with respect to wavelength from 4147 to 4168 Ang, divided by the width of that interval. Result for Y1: 0.1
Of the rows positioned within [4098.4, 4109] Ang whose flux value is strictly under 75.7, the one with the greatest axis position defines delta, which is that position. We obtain 4108.29 Ang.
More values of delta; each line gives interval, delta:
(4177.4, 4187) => 4186.59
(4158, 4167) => 4161.60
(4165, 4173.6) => 4173.12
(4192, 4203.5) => 4203.01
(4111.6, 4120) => 4113.97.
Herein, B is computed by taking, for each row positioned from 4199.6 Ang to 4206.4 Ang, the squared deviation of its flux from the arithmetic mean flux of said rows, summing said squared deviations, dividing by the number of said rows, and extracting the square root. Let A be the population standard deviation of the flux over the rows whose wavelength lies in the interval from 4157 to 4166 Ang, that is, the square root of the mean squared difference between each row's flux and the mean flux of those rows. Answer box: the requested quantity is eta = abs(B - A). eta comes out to 2.0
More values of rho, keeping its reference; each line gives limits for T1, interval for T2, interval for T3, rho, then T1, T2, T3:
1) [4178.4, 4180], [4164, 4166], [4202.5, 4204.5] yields 1.06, 1.01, 1.03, 0.980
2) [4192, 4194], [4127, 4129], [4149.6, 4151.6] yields 0.98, 1.00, 0.99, 1.014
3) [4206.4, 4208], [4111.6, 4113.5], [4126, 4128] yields 0.96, 1.00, 0.95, 0.982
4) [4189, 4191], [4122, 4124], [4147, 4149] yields 0.94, 0.98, 1.00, 1.039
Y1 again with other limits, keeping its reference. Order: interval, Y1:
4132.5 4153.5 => -1.7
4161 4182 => 0.2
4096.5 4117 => 6.1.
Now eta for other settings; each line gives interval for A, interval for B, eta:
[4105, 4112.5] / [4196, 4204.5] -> 0.4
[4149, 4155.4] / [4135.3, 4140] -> 2.0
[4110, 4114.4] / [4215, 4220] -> 0.3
